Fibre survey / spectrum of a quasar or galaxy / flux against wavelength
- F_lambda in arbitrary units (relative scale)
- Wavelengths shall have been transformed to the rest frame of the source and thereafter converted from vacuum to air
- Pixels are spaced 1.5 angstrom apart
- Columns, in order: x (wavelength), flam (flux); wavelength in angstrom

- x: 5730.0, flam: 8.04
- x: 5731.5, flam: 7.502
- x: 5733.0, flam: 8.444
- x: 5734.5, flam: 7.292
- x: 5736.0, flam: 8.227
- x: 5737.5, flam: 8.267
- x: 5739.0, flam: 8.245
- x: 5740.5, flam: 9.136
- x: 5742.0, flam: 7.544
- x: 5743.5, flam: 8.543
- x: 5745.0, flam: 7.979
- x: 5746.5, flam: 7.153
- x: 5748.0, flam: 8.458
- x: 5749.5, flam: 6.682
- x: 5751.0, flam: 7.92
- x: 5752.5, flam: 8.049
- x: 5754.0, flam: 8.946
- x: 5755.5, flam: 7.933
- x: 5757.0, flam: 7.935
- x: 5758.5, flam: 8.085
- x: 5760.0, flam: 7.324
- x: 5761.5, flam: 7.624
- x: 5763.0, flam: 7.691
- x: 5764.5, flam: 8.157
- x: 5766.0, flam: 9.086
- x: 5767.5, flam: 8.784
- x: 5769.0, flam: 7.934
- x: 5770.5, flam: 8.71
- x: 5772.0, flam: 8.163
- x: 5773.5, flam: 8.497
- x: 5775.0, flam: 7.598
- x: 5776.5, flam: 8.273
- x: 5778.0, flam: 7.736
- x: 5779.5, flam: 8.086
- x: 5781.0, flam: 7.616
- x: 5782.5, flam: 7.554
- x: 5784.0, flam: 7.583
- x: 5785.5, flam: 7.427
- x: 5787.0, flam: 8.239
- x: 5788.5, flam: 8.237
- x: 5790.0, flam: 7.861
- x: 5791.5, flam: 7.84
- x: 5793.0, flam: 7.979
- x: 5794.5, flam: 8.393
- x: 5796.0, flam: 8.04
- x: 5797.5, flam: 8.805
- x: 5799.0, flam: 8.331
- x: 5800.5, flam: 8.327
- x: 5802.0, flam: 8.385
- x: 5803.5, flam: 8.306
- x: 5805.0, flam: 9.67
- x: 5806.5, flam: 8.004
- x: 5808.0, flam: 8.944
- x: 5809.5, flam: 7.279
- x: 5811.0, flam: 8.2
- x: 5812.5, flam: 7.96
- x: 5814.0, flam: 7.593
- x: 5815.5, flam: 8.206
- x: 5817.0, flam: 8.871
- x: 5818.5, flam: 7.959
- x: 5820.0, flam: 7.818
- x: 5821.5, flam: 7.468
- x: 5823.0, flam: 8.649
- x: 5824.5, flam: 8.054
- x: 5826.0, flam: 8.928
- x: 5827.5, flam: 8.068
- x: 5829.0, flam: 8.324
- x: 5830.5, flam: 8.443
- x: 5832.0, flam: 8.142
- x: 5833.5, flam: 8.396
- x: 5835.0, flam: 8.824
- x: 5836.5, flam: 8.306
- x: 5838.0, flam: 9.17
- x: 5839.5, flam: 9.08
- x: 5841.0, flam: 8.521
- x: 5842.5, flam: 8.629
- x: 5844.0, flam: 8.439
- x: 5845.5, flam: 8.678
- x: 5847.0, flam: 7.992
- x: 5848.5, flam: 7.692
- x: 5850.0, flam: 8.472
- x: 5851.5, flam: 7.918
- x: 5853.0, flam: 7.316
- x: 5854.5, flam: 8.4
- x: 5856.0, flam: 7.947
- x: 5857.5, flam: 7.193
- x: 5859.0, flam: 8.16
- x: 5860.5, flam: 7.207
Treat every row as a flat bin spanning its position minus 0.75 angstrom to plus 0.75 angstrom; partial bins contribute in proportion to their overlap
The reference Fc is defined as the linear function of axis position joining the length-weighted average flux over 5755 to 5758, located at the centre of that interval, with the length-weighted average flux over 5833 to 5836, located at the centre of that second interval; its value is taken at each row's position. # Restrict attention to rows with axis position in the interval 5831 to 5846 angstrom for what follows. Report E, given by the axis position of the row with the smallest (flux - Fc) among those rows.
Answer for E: 5832.0 angstrom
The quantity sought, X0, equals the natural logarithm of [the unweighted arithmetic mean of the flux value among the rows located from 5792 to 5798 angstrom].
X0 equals 2.12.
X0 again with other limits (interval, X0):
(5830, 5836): 2.13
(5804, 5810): 2.14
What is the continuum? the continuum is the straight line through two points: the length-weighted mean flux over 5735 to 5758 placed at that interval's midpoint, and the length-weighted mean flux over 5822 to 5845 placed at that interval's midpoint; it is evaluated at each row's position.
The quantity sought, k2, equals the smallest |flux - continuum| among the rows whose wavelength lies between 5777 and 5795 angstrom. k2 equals 0.04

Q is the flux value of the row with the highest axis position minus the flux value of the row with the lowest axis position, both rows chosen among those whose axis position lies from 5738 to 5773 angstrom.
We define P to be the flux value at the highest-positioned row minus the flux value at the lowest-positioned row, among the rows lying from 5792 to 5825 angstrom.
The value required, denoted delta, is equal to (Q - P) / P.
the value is -2.1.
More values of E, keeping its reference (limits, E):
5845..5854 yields 5853.0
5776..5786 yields 5785.5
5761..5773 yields 5761.5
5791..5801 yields 5791.5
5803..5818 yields 5809.5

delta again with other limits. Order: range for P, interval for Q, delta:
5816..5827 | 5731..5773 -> 10.6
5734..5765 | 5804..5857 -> -3.0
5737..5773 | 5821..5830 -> -9.2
